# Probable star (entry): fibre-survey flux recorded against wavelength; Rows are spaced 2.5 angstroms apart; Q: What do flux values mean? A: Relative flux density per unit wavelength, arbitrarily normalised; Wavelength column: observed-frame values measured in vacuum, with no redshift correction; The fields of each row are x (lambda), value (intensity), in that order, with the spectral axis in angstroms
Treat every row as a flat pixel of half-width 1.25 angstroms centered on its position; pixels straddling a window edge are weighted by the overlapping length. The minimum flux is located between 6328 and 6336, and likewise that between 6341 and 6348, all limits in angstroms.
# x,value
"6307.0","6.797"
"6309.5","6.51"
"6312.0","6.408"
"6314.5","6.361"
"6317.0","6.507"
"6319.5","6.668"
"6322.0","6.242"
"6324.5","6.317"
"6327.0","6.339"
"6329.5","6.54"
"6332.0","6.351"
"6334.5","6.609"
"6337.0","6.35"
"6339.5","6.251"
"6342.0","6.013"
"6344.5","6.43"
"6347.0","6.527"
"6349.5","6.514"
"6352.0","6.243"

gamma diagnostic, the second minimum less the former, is -0.34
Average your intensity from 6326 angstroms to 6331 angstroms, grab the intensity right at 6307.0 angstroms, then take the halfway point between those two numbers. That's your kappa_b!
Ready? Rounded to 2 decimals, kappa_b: 6.62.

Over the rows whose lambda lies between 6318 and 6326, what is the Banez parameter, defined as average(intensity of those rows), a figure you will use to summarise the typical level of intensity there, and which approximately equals 6.41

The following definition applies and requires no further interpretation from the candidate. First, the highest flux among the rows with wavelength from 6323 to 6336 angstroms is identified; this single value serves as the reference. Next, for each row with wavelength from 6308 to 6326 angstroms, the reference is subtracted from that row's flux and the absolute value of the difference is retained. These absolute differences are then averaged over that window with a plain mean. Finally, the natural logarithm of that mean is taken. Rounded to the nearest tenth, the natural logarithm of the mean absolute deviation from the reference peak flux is -1.6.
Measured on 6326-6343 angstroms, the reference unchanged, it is -1.4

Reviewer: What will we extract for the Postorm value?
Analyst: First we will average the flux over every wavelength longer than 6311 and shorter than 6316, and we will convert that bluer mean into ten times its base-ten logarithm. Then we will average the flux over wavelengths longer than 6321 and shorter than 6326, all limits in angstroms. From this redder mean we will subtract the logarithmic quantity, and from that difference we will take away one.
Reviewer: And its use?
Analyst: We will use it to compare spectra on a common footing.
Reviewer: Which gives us -2.77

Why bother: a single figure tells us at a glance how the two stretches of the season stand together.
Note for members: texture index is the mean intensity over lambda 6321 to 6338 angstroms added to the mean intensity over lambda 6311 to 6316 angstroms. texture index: 12.8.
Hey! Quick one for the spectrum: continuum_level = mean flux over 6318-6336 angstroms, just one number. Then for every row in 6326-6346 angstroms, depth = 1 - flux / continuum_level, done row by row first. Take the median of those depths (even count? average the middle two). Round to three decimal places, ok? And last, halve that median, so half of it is 0.007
